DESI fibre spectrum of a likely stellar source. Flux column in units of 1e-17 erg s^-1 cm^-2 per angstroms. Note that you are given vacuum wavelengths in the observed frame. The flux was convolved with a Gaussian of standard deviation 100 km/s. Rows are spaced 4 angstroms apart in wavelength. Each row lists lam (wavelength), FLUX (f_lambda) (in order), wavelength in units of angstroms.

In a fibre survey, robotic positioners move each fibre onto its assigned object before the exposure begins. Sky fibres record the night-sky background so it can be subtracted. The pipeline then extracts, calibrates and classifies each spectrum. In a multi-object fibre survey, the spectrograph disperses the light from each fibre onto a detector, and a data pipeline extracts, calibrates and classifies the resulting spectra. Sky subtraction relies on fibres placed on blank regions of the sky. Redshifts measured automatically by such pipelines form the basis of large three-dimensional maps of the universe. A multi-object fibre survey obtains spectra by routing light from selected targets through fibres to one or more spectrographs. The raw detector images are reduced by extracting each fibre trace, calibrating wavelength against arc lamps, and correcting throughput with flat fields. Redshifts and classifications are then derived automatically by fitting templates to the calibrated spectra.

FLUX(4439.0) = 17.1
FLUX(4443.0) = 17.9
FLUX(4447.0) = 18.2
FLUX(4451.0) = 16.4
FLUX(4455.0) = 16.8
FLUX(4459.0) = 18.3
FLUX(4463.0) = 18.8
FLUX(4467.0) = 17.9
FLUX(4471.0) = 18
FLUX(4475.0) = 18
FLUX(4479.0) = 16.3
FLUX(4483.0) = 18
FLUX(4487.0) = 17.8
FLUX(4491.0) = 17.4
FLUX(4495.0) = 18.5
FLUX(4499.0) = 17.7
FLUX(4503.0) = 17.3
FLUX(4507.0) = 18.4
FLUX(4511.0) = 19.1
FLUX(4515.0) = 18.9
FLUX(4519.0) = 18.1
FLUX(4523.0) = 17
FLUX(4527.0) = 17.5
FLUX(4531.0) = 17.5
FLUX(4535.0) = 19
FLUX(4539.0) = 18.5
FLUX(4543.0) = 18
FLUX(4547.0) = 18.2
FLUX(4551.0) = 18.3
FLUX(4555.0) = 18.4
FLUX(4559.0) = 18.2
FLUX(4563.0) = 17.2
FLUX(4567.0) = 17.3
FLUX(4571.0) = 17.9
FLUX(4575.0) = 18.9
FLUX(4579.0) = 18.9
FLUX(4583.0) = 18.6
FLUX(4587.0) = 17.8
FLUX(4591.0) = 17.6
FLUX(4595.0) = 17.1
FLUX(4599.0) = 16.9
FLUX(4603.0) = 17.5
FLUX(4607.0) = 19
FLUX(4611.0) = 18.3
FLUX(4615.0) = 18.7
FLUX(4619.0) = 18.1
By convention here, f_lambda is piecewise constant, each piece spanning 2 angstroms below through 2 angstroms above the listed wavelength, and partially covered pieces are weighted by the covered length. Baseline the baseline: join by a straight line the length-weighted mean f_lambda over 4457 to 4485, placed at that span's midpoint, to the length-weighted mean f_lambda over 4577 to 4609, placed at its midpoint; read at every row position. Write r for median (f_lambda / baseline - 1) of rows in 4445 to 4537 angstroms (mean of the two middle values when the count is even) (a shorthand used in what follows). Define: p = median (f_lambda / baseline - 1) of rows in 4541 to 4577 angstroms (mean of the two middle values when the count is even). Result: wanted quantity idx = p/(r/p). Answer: 0.05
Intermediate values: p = 0.016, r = 0.0054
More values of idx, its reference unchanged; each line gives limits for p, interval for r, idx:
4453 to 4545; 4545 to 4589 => 0.00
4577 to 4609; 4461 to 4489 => 0.03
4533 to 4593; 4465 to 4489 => 0.09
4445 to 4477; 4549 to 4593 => 0.00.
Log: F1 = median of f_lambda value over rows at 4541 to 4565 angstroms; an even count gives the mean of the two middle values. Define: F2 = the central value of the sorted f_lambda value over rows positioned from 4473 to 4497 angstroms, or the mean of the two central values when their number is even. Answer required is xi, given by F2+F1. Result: 36.1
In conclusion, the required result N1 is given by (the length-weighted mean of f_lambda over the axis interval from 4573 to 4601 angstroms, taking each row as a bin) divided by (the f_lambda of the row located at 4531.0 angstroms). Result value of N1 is 1.03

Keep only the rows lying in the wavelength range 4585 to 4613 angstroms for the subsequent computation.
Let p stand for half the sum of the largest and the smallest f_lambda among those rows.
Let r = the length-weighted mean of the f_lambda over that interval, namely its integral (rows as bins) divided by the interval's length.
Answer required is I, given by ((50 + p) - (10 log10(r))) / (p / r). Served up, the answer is 54.8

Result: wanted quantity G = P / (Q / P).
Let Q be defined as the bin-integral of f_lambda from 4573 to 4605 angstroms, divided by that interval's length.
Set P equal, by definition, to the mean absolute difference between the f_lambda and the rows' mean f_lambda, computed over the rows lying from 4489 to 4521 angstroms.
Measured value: 0.0169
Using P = 0.550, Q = 17.9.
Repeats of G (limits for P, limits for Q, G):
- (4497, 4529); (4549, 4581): 0.0215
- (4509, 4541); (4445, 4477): 0.0256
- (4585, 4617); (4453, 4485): 0.0205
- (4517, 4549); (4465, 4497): 0.0131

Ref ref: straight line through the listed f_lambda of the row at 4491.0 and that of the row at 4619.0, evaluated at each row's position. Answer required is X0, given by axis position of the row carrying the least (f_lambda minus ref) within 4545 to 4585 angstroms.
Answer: 4563.0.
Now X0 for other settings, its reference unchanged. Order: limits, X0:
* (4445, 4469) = 4451.0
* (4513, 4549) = 4523.0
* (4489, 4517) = 4503.0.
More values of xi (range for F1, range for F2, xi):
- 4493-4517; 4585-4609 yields 36.0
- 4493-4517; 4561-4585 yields 36.7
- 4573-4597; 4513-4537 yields 36.0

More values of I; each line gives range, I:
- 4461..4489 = 55.9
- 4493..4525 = 55.7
